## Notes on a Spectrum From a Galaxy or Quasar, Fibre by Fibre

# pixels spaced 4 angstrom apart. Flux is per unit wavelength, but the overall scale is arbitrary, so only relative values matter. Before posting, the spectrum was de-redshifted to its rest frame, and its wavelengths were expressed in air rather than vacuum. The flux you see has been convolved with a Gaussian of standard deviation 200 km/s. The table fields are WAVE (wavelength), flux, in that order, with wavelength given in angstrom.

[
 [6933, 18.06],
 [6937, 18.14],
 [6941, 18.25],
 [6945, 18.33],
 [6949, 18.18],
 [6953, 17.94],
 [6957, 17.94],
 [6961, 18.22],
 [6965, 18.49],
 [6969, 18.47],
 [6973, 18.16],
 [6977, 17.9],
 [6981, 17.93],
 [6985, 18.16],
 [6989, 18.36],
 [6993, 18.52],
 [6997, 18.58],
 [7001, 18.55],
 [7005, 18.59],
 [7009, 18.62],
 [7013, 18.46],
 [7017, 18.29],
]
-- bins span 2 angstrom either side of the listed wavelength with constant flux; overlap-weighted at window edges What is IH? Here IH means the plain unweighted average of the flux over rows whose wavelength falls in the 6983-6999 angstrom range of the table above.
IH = 18.4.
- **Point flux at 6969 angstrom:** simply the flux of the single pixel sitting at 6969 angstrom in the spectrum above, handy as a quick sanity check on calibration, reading 18.47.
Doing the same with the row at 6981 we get 17.93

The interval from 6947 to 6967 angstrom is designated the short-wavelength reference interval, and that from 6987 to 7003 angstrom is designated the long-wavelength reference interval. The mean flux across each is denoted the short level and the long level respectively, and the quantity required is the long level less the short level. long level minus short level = 0.35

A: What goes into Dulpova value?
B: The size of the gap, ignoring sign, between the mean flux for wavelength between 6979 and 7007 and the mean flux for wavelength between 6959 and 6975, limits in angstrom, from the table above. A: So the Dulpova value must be 0.0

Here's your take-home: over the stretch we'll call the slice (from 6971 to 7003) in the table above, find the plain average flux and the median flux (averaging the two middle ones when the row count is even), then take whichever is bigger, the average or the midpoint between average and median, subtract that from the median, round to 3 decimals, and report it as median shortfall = -0.010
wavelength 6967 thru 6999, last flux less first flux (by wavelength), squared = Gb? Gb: 0.012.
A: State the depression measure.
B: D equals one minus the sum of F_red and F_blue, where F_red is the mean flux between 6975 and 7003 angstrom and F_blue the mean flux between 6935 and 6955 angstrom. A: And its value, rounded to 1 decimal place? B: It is -35.5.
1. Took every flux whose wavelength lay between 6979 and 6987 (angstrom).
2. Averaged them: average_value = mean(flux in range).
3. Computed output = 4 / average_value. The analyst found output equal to 0.222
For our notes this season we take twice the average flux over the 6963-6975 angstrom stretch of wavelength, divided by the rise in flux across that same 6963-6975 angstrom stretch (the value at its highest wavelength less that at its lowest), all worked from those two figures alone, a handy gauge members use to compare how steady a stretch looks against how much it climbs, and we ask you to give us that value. -111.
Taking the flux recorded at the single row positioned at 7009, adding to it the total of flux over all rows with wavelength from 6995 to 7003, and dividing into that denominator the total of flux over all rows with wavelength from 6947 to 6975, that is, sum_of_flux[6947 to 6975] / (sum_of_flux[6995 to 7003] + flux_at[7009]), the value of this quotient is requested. 2.29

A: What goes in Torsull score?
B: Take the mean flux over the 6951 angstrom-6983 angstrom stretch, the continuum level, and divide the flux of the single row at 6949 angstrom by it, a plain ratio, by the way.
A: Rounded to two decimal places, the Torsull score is 1.00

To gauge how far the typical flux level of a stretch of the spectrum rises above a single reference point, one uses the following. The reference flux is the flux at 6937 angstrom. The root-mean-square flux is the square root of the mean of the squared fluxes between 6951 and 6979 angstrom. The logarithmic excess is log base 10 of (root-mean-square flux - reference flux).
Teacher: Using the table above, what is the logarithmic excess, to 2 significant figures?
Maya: -1.7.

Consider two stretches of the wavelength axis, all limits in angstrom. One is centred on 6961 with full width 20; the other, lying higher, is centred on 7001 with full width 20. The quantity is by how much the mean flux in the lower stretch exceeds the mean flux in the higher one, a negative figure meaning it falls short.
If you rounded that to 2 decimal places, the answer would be -0.36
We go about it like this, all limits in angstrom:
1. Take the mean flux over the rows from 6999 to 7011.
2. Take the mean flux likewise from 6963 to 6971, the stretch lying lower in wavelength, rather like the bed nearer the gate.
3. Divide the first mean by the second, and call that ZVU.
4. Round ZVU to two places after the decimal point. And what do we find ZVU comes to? 1.01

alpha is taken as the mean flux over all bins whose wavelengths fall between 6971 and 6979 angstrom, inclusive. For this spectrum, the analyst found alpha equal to 18.0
